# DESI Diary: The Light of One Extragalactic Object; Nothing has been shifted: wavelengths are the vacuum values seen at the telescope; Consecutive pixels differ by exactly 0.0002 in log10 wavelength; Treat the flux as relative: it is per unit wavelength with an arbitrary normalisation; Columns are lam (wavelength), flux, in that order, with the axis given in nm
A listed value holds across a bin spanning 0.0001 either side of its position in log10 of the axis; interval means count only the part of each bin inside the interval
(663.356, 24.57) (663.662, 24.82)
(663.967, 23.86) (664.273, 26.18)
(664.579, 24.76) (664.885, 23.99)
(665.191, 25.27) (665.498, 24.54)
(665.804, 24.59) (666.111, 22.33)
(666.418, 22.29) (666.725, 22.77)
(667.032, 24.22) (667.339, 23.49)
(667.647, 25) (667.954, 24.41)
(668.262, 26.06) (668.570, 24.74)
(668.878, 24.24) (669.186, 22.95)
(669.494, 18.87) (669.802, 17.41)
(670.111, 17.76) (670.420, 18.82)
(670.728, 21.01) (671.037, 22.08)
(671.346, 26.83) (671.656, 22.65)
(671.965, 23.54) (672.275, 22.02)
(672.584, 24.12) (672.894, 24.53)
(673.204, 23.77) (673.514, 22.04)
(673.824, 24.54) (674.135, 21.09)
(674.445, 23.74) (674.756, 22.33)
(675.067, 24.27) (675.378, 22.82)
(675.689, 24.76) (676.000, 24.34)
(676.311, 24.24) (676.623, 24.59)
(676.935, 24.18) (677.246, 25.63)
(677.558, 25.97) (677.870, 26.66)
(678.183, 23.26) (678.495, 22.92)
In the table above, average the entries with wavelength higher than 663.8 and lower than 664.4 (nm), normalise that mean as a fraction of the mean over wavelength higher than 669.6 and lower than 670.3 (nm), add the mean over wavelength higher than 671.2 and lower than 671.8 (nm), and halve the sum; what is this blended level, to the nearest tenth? 13.1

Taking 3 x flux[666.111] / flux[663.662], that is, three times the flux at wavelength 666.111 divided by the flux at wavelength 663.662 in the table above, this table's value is 2.7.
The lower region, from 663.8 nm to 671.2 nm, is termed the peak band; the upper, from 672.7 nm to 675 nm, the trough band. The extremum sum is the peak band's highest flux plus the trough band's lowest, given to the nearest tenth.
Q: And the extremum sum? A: 47.3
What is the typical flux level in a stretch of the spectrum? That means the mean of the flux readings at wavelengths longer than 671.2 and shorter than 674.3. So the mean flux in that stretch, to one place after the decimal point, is 23.5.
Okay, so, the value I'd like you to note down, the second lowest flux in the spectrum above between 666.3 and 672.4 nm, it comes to 17.76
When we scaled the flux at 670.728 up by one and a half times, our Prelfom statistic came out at 31.5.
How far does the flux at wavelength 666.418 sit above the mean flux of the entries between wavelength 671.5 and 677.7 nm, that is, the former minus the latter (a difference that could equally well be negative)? -1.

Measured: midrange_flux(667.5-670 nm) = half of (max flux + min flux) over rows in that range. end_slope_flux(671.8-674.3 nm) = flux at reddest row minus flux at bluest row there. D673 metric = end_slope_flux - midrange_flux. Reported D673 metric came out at -24.2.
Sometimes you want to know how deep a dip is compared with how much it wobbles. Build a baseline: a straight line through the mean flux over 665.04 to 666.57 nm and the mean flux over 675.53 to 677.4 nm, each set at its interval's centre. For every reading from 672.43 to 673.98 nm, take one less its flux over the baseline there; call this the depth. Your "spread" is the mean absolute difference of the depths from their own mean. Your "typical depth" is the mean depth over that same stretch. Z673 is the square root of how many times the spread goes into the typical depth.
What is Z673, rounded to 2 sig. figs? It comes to 0.89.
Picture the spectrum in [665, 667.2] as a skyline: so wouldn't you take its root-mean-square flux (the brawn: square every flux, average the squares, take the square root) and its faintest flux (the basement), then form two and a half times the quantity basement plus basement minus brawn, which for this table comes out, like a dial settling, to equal 52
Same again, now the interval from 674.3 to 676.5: 52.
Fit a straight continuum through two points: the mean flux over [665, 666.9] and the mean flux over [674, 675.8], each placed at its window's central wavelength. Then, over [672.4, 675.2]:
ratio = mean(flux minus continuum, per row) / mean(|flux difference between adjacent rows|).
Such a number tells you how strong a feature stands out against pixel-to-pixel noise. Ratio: 0.1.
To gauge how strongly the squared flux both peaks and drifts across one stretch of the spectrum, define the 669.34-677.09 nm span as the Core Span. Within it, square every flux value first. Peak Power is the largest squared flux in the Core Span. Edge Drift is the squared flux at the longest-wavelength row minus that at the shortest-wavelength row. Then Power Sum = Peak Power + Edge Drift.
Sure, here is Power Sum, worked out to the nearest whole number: 948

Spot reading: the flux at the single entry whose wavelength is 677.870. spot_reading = 26.66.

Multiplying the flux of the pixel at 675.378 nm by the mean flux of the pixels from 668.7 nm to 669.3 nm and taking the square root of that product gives 23.2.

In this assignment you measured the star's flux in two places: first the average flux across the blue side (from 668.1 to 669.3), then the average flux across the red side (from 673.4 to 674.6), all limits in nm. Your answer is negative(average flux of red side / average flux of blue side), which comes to -0.93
